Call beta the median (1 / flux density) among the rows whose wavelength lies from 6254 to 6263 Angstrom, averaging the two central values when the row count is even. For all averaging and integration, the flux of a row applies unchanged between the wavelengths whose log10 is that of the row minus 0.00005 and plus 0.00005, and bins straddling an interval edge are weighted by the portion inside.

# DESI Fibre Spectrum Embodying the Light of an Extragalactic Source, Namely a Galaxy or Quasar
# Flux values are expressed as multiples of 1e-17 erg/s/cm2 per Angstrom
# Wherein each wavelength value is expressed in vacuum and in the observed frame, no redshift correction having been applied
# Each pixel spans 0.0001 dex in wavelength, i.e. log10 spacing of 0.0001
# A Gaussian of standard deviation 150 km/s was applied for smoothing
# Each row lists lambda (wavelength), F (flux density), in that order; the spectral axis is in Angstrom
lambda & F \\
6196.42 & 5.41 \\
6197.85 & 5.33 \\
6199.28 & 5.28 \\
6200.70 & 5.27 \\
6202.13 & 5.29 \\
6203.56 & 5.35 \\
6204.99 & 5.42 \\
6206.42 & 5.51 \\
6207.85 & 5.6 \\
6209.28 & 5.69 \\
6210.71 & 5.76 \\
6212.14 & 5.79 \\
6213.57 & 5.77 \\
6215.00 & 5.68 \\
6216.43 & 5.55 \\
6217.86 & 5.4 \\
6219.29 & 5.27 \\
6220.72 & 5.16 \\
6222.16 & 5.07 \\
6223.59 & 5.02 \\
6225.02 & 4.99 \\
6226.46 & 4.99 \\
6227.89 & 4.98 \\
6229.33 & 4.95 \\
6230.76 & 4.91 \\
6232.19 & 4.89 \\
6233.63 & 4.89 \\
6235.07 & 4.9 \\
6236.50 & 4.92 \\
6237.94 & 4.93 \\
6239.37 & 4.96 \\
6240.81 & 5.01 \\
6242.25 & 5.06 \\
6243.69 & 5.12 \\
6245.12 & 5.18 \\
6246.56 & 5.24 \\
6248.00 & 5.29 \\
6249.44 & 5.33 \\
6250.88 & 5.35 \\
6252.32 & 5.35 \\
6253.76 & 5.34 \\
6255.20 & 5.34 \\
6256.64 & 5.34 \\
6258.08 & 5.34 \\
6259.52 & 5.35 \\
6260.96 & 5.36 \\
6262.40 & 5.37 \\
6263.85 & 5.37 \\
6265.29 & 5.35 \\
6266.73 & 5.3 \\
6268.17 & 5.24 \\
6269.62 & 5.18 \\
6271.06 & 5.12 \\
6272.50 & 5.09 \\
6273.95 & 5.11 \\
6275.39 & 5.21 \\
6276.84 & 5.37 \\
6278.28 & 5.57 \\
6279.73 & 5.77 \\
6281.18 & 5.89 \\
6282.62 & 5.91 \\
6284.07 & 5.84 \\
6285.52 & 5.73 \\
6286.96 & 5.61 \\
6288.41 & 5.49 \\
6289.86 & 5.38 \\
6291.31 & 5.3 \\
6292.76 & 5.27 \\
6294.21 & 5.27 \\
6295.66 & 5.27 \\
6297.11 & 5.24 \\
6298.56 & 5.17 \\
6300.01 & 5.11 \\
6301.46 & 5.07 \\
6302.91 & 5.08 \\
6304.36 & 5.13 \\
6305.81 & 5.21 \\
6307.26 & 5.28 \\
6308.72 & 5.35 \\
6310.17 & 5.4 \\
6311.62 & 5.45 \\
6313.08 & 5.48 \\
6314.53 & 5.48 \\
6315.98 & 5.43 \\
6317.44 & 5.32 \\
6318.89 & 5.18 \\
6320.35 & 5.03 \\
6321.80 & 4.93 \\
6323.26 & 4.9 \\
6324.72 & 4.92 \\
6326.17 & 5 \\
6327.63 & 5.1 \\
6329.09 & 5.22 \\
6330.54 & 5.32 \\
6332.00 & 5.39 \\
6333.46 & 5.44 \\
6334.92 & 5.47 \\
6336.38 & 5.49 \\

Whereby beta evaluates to 0.187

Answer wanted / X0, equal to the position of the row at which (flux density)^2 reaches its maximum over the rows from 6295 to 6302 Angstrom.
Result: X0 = 6295.66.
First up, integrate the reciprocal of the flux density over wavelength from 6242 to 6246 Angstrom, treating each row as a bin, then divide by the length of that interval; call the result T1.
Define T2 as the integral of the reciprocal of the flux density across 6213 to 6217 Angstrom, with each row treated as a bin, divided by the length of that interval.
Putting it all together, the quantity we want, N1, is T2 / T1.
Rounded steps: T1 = 0.195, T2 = 0.177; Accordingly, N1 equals 0.91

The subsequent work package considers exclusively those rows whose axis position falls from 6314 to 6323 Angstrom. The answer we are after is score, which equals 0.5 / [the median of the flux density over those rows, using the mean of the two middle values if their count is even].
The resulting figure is 0.095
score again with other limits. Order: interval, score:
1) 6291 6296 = 0.095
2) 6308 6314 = 0.092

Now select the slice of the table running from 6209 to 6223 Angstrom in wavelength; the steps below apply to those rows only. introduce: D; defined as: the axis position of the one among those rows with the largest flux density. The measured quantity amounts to 6212.14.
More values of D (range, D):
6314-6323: 6314.53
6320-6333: 6332.00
